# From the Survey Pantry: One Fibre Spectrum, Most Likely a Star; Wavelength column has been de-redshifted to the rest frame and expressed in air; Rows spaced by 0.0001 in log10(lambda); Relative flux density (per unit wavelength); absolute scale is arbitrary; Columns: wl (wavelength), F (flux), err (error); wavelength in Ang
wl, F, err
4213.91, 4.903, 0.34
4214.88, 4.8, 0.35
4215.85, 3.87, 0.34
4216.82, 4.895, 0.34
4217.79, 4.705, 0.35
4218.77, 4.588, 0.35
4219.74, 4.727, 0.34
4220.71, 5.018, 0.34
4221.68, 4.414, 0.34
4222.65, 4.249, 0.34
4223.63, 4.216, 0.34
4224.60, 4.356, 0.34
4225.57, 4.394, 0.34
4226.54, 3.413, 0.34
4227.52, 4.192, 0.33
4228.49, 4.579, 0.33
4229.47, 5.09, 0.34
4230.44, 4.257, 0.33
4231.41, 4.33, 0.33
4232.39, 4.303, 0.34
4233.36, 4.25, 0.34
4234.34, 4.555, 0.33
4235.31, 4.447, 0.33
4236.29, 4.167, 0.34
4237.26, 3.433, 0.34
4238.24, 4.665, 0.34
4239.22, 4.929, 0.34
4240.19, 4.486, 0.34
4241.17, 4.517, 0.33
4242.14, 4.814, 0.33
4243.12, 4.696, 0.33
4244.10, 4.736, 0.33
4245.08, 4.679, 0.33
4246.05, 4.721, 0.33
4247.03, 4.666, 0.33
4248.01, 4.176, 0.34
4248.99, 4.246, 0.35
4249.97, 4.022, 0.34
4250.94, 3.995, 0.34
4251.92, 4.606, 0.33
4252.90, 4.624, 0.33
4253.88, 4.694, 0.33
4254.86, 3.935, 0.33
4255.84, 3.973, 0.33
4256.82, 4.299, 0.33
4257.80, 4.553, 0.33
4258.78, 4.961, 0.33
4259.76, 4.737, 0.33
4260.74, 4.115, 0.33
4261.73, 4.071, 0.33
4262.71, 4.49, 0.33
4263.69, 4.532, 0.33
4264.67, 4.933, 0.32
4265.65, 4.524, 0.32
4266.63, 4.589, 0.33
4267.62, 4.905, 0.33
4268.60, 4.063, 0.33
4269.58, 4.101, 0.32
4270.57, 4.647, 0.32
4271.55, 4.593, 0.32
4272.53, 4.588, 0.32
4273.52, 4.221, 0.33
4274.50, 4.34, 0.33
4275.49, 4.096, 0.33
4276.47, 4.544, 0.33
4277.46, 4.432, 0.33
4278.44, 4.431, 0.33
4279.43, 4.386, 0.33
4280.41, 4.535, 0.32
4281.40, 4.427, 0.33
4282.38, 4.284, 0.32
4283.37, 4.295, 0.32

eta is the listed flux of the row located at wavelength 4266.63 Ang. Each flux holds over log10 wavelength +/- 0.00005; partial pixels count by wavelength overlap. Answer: 4.589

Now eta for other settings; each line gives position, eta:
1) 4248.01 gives 4.176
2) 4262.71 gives 4.49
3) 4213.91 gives 4.903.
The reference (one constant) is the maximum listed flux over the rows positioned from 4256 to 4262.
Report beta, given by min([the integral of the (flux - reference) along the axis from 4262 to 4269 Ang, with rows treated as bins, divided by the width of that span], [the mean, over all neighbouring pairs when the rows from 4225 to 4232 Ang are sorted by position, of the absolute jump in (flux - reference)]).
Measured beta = -0.39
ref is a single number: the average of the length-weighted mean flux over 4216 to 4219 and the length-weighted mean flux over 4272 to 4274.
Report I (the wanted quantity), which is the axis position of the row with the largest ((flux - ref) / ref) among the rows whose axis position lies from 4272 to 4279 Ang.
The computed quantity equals 4272.53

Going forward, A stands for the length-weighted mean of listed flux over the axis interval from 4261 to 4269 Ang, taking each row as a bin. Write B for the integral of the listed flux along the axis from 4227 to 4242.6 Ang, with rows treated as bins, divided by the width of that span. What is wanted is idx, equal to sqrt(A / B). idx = 1.01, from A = 4.50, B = 4.44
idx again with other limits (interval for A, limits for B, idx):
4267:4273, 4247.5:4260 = 1.01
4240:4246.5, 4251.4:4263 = 1.03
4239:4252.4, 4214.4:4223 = 0.99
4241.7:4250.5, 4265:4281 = 1.01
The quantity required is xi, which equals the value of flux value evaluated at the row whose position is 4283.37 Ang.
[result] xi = 4.295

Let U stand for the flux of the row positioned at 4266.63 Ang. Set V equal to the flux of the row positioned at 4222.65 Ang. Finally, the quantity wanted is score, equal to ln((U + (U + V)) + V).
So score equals 2.872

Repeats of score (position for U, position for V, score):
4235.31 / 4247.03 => 2.903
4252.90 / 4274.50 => 2.886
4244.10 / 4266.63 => 2.926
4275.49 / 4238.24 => 2.863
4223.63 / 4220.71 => 2.916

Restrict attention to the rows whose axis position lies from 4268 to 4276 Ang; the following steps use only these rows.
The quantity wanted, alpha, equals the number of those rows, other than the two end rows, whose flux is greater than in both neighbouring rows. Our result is 2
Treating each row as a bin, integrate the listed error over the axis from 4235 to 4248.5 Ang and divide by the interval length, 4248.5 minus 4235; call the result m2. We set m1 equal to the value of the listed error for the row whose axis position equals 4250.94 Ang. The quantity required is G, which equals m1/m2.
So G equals 1.02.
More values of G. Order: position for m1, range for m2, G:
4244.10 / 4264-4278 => 1.01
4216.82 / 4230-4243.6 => 1.01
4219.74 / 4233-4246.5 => 1.02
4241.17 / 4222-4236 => 0.98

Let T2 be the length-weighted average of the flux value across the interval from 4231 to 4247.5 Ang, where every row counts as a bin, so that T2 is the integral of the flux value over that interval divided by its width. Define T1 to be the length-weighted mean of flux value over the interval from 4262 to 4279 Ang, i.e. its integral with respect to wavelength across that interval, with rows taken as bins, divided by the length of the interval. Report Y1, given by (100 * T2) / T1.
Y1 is 101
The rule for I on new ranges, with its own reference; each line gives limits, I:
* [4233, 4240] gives 4239.22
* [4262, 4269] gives 4264.67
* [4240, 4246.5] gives 4242.14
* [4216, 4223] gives 4220.71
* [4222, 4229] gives 4228.49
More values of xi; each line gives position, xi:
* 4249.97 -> 4.022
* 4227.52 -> 4.192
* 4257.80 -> 4.553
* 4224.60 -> 4.356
